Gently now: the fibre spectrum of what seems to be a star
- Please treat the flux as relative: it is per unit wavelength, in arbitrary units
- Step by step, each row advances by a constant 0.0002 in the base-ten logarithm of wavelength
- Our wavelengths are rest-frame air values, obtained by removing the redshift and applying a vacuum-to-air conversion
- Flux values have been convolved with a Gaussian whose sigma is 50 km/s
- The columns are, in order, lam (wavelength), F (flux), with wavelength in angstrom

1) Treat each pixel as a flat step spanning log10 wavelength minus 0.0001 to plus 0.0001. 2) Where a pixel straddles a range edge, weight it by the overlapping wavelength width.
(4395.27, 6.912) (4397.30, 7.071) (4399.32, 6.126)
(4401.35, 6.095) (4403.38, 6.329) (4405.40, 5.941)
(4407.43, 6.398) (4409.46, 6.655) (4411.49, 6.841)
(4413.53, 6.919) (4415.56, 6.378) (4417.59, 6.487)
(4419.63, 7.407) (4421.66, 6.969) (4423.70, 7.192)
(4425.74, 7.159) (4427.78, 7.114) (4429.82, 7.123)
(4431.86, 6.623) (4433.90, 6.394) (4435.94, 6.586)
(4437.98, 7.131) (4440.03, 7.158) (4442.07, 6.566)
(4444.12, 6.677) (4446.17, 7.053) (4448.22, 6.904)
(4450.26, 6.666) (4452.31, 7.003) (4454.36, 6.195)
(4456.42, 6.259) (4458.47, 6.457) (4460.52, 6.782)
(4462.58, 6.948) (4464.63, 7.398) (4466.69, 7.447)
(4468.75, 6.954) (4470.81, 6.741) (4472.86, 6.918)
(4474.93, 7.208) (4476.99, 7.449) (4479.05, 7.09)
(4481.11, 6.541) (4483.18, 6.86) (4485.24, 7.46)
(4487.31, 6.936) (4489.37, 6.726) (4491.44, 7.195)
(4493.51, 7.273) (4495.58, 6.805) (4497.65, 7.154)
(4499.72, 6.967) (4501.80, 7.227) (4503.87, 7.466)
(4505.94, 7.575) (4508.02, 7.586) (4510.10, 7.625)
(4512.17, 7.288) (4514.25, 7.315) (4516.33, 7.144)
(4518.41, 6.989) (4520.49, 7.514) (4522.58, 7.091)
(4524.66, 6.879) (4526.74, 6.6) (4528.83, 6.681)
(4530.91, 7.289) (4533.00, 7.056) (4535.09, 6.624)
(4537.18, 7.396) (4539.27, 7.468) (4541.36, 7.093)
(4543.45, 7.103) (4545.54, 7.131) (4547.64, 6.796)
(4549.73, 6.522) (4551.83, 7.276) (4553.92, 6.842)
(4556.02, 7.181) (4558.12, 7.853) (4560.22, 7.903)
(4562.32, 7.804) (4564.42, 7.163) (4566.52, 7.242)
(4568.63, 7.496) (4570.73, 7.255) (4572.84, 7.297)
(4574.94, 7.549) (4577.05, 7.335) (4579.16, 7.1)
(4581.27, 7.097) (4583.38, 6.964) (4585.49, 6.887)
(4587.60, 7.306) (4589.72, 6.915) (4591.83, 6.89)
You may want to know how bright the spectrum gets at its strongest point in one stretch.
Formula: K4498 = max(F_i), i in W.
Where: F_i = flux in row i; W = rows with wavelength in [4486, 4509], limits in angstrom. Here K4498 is 7.586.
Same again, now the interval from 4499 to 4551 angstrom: 7.625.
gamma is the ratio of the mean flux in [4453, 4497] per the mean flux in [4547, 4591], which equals 0.960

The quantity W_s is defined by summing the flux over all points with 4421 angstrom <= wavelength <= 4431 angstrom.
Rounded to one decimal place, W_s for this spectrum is 35.6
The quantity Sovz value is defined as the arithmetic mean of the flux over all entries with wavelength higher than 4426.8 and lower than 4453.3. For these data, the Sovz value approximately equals 6.85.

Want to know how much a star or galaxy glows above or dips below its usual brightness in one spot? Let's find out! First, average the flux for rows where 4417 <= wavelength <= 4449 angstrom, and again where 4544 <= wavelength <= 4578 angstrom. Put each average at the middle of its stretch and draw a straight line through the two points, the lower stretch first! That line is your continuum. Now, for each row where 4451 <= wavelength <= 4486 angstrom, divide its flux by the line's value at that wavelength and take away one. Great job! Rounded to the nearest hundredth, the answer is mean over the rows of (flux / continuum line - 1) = -0.01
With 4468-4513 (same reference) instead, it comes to 0.01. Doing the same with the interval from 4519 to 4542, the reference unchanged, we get -0.02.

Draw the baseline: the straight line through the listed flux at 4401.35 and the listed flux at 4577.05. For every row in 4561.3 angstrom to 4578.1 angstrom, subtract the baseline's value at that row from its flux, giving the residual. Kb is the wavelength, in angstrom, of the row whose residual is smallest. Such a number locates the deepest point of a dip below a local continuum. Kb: 4564.42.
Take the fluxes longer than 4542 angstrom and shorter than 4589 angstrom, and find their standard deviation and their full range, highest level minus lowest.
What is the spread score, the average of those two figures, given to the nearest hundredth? 0.86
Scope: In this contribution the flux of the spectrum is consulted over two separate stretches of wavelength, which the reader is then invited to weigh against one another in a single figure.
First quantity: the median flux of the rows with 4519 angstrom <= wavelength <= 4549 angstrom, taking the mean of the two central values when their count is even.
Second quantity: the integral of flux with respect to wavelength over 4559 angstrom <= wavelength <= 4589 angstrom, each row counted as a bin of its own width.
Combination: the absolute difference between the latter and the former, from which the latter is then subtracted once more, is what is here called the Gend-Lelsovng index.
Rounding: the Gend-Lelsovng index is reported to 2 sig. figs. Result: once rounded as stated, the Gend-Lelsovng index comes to -7.1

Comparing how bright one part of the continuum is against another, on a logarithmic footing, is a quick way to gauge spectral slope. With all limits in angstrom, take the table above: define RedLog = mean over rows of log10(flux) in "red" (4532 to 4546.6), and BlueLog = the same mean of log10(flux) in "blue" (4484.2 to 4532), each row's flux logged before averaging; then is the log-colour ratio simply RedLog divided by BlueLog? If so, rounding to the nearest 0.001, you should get 0.997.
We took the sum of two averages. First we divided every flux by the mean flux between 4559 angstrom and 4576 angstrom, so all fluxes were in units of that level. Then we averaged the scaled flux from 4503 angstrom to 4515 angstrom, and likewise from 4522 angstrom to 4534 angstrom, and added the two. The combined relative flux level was 1.93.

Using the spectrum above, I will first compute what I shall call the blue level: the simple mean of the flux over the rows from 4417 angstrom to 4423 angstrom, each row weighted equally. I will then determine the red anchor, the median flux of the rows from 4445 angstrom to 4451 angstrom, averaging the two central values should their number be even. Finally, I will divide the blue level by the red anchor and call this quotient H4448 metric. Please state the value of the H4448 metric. 1.01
